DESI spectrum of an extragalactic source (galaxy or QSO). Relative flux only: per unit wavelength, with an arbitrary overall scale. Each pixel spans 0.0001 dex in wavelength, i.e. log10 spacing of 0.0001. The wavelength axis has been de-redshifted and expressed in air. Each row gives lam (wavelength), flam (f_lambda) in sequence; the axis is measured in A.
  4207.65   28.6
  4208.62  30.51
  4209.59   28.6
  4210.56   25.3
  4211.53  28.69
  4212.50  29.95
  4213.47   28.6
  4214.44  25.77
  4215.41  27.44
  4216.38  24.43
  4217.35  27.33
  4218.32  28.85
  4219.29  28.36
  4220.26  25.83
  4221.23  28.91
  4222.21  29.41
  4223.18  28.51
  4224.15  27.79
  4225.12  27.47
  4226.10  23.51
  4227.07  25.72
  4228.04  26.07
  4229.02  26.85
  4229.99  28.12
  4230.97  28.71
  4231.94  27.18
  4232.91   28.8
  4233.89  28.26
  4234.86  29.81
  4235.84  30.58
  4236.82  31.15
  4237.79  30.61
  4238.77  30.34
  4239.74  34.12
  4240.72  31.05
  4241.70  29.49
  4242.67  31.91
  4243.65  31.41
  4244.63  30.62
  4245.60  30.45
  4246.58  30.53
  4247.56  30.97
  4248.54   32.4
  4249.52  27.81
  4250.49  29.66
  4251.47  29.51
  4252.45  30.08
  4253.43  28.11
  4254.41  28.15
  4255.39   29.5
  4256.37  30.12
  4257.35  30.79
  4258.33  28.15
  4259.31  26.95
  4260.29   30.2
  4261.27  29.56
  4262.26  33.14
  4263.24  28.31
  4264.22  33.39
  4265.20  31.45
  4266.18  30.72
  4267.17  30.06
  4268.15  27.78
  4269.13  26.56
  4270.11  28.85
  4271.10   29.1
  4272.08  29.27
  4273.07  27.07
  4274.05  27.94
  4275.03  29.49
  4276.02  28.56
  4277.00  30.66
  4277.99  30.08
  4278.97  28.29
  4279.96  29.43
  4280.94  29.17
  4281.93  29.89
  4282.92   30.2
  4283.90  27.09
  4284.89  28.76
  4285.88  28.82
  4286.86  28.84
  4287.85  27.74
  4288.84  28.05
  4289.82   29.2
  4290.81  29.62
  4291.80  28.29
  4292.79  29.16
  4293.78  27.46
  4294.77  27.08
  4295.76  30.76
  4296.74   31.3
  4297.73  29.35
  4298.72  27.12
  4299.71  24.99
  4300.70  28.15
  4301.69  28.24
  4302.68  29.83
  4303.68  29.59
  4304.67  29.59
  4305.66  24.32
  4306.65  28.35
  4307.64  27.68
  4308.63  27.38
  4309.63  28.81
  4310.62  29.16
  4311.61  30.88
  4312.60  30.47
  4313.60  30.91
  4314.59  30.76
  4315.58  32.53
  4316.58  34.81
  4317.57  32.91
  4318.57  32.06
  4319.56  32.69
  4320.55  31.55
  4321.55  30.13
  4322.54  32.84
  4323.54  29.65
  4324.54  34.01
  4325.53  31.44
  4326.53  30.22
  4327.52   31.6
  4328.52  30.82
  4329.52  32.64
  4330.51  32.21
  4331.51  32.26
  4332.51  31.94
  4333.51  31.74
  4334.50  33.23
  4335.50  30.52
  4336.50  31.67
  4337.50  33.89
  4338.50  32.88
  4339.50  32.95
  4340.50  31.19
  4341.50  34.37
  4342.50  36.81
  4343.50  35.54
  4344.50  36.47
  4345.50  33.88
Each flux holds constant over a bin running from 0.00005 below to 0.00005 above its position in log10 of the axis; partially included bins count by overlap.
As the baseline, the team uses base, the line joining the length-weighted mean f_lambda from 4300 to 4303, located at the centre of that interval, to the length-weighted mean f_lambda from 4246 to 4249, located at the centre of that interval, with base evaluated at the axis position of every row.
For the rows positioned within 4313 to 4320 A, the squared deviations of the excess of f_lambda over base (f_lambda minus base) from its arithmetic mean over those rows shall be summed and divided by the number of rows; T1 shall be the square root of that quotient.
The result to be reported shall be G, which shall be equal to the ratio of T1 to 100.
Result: 0.013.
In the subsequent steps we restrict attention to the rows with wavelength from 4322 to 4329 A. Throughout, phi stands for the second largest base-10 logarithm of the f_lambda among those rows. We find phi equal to 1.52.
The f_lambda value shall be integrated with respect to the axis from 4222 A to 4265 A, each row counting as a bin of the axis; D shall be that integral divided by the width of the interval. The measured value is 29.5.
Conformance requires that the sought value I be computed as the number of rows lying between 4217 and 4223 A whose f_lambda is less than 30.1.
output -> 6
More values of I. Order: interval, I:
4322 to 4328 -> 1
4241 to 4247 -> 1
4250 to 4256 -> 6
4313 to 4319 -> 0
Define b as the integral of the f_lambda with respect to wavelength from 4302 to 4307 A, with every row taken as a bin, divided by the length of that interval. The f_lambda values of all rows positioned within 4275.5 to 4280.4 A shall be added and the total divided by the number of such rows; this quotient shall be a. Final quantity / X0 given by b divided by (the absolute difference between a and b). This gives 26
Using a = 29.4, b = 28.3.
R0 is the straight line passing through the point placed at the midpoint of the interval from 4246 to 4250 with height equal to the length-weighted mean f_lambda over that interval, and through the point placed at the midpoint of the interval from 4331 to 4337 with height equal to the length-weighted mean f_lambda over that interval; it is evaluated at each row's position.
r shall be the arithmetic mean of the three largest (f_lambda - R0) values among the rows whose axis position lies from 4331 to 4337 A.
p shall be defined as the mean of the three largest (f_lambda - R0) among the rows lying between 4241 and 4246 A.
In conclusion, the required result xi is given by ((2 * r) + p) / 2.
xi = 1.1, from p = 1.02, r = 0.6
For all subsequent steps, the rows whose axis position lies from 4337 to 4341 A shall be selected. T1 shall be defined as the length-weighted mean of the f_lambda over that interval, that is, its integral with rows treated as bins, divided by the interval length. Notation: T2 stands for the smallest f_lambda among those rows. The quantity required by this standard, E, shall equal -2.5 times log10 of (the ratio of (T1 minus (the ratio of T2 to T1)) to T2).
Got -0.02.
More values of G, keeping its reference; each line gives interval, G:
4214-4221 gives 0.015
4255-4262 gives 0.012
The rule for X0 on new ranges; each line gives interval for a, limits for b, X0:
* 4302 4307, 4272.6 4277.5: 67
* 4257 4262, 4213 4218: 11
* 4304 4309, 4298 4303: 134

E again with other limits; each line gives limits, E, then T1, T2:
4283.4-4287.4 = -0.01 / 28.4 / 27.09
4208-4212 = -0.09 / 28.3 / 25.3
